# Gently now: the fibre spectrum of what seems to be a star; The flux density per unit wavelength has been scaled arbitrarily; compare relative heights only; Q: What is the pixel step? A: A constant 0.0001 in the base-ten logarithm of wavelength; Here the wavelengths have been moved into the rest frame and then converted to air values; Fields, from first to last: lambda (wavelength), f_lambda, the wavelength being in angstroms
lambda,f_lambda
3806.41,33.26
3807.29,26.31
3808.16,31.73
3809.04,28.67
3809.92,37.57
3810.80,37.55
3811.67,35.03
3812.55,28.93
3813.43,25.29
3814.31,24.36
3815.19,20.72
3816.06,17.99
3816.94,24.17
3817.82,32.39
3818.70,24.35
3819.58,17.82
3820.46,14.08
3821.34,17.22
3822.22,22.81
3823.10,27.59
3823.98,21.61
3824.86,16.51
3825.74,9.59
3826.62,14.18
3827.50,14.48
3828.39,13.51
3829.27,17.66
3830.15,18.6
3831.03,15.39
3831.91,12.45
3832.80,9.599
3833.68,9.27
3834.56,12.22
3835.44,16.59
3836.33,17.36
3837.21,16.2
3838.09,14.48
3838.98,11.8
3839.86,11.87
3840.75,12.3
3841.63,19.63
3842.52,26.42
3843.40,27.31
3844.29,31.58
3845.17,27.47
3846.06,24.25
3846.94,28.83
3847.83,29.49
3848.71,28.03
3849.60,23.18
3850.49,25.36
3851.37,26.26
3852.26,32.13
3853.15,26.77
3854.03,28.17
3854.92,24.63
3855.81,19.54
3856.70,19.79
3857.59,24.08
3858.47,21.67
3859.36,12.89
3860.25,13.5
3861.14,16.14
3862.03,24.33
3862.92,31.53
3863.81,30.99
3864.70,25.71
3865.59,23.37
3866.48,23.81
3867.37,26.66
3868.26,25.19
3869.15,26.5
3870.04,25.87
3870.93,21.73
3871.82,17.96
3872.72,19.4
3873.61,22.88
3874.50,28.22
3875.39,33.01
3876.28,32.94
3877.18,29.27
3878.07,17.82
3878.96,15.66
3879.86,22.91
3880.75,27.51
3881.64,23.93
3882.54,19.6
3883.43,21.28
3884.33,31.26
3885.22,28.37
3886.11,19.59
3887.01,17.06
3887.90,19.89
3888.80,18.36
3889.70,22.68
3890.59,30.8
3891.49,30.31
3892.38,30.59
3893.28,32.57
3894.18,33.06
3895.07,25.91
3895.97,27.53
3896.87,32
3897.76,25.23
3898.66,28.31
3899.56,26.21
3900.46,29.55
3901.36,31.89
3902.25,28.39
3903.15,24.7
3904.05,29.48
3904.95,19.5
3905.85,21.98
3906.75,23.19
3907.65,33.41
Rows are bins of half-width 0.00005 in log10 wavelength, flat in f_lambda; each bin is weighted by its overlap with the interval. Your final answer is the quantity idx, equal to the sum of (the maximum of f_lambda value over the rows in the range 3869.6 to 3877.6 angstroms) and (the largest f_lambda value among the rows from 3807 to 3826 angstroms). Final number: 70.6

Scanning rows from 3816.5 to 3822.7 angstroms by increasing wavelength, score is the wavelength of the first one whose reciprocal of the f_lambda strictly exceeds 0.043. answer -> 3819.58 angstroms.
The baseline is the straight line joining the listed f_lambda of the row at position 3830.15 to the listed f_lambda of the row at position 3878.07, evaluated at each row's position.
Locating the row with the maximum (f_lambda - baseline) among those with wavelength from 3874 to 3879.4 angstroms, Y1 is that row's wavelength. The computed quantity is 3875.39 angstroms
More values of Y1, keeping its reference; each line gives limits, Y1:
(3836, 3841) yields 3836.33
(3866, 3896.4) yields 3894.18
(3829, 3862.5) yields 3852.26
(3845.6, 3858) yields 3852.26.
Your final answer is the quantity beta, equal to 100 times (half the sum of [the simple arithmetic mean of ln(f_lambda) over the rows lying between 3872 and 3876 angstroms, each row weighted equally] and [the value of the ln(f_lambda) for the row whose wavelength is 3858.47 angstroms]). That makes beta 315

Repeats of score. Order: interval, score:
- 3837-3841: 3837.21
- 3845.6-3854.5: 3849.60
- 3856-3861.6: 3856.70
